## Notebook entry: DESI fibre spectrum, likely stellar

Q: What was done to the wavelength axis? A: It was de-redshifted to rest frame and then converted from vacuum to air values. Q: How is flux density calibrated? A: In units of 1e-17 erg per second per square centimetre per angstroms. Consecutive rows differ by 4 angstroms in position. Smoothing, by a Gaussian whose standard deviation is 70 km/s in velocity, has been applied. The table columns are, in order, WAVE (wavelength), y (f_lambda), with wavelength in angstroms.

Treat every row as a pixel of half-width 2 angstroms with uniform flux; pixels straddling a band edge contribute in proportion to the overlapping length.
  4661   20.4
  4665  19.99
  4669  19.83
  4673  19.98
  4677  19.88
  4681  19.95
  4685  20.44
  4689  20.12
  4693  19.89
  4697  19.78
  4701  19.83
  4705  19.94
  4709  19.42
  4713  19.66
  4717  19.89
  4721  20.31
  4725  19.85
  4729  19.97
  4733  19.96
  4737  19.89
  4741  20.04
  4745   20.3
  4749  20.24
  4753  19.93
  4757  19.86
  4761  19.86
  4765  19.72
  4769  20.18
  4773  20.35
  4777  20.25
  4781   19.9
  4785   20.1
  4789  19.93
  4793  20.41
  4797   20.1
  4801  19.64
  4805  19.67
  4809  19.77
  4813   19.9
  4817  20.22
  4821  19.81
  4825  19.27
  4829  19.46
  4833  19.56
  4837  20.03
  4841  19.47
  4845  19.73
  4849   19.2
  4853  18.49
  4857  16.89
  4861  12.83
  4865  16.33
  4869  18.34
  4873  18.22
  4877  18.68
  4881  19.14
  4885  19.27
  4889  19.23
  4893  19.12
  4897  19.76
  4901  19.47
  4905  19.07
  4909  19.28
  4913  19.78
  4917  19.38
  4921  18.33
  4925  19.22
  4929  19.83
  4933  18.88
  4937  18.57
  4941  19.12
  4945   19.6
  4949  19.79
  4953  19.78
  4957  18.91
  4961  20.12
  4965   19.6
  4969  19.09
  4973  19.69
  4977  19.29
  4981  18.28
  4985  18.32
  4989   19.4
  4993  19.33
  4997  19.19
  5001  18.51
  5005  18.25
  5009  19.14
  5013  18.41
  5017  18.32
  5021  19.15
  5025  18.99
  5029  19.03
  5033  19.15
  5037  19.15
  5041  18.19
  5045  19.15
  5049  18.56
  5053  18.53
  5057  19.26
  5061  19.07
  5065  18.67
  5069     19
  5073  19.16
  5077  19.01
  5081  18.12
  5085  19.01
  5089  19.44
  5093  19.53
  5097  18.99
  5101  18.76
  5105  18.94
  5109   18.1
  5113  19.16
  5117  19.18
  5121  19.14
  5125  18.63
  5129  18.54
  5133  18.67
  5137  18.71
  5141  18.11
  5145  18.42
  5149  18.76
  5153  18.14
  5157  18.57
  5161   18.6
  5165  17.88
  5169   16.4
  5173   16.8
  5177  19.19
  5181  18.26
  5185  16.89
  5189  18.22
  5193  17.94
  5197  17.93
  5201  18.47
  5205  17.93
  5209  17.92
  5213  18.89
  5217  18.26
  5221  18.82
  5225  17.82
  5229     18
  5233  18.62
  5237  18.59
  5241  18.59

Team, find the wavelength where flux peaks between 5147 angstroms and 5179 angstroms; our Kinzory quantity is 5177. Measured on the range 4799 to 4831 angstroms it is 4817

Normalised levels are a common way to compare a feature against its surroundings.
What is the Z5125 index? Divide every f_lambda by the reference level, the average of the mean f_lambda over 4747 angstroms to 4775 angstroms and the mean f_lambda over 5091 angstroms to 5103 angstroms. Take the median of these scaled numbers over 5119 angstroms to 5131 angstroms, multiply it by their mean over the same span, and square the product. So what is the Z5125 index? 0.84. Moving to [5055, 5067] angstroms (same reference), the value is 0.90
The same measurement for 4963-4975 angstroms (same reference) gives 0.99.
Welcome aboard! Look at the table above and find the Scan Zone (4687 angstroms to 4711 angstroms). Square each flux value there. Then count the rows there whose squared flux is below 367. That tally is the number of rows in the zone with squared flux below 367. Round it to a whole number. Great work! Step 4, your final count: 0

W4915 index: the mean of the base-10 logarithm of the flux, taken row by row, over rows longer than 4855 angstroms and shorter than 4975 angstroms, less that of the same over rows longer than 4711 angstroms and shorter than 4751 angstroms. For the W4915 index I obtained -0.027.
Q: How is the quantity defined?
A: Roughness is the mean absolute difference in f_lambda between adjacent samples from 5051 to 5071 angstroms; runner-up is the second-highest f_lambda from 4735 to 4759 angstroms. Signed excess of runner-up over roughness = 19.8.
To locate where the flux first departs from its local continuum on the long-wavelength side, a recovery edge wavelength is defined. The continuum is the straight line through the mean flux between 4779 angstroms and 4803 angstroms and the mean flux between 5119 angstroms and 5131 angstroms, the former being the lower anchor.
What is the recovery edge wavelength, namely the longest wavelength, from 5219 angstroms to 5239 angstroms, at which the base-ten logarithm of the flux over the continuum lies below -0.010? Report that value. 5225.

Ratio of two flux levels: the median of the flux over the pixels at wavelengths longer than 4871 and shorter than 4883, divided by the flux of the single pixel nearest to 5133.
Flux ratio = 1.00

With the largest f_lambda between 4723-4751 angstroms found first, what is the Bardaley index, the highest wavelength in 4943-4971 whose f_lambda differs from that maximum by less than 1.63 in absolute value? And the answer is 4969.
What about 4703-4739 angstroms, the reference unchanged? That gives 4737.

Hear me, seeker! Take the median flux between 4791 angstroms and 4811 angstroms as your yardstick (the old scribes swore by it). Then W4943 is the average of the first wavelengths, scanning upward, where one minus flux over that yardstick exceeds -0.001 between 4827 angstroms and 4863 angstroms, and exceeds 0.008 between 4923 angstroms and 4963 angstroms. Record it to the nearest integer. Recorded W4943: 4877 angstroms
